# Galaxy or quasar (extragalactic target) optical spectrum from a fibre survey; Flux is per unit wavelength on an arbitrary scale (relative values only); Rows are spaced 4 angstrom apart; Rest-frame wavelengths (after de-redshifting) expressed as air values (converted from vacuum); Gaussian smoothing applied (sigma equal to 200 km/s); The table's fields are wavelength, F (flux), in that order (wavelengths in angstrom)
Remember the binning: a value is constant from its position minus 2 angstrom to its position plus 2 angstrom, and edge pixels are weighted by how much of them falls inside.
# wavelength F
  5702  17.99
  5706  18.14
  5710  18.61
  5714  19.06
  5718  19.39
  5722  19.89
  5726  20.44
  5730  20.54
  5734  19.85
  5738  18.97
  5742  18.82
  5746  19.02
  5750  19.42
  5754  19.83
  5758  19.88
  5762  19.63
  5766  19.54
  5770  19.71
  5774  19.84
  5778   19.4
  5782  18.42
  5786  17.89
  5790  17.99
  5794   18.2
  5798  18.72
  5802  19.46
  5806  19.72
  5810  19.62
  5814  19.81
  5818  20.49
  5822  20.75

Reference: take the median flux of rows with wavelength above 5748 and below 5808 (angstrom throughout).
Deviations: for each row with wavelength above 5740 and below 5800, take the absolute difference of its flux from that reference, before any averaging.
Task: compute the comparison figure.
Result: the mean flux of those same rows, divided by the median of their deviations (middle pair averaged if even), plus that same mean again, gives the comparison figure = 64.5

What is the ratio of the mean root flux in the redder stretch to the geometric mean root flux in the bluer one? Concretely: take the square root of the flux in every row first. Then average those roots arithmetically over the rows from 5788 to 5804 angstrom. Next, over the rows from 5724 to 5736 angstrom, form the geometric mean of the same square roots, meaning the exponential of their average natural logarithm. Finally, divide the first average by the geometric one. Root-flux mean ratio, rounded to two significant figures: 0.96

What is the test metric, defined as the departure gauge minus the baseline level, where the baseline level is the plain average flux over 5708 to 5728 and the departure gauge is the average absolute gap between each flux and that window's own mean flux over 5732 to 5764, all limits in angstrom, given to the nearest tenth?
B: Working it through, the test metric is -19.1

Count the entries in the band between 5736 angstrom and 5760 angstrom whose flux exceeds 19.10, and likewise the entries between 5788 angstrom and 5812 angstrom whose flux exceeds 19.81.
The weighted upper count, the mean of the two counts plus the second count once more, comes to 1.5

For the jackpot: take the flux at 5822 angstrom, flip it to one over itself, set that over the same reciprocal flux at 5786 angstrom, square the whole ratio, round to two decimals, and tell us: 0.74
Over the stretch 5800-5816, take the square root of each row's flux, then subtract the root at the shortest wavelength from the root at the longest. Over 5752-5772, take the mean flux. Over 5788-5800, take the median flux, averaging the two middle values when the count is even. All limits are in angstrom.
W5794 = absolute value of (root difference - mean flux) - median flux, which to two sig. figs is 1.5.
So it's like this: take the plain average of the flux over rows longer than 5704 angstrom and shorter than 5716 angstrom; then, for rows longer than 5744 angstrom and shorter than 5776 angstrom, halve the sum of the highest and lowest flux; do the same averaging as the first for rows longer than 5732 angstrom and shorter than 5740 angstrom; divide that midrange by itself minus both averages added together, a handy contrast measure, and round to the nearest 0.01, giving -1.05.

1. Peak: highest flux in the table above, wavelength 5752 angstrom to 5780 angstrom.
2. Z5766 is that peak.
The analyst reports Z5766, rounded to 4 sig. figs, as 19.88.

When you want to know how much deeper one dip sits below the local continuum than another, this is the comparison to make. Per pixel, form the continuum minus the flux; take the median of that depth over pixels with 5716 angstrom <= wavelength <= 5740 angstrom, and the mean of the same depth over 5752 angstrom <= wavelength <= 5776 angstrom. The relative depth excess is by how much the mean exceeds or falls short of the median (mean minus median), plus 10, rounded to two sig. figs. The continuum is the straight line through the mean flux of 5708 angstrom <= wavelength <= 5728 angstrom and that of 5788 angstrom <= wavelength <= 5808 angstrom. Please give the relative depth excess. 9.8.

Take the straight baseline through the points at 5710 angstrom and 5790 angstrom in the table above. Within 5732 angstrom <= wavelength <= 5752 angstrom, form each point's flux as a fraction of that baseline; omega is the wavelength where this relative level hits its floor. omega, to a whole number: 5742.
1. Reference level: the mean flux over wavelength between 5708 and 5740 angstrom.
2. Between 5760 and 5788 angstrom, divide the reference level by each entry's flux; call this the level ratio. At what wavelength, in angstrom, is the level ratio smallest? 5774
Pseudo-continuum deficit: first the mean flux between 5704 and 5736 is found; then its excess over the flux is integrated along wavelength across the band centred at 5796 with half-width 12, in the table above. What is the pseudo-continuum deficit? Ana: 20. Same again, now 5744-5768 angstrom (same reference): -2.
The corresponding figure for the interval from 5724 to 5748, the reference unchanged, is -3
